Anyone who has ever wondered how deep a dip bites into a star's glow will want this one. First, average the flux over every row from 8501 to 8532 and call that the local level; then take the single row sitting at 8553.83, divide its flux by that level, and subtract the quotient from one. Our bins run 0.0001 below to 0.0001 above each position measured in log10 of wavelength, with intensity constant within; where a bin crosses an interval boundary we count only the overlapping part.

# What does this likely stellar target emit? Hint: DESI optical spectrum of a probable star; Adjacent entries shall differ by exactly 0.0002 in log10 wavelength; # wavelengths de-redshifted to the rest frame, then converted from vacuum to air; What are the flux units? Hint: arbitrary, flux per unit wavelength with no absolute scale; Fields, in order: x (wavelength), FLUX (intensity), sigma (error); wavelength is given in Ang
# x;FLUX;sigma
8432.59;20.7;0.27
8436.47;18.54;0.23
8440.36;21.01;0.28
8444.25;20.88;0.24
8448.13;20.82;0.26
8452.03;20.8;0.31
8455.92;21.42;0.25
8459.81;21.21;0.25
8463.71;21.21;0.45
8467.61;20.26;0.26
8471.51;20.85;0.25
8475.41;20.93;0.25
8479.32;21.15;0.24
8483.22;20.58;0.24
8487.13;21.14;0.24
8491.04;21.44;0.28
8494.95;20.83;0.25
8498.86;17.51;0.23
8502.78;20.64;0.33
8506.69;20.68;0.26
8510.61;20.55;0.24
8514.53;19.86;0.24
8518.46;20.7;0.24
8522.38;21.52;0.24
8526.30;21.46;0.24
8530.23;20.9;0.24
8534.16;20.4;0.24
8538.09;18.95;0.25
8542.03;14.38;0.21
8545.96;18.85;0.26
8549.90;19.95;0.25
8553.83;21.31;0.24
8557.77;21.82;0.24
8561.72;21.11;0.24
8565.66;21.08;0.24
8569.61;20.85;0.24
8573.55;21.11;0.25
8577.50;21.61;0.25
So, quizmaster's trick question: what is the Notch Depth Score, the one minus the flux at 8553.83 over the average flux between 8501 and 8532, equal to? -0.025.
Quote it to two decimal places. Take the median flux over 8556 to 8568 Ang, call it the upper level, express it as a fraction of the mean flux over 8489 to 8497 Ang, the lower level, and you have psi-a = 1.00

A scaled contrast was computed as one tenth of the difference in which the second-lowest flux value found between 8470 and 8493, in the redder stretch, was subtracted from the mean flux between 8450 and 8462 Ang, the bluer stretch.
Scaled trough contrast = 0.029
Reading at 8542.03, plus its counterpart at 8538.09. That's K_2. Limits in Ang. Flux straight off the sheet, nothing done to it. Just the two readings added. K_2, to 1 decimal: 33.3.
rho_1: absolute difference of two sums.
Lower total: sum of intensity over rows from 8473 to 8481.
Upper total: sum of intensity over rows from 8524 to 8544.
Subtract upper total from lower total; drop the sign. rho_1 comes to 54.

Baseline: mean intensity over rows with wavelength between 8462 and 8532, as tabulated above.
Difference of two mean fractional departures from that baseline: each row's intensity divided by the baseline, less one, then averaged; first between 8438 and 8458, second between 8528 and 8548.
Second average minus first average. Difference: -0.11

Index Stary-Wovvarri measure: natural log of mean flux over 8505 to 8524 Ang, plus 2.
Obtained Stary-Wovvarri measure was 5.03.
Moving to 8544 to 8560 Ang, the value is 5.02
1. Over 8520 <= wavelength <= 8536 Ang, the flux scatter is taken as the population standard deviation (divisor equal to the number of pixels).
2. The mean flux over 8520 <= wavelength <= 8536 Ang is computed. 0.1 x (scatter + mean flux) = 2.153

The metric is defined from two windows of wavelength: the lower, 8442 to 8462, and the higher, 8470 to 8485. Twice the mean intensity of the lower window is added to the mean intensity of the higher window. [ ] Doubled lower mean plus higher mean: 62.9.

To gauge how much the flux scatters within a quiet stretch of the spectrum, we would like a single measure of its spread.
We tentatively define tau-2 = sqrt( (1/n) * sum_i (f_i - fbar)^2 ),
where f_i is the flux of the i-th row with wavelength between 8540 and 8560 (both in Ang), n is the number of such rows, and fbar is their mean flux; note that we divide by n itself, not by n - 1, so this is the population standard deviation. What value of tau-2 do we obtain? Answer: 2.7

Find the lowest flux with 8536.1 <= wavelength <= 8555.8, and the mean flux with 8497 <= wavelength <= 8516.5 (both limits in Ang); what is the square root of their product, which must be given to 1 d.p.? 16.9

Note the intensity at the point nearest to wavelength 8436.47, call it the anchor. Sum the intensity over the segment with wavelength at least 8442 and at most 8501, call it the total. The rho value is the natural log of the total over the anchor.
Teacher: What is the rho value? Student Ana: 2.82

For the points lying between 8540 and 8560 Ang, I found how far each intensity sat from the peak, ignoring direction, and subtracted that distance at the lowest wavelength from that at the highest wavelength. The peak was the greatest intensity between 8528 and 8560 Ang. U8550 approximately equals -7.4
